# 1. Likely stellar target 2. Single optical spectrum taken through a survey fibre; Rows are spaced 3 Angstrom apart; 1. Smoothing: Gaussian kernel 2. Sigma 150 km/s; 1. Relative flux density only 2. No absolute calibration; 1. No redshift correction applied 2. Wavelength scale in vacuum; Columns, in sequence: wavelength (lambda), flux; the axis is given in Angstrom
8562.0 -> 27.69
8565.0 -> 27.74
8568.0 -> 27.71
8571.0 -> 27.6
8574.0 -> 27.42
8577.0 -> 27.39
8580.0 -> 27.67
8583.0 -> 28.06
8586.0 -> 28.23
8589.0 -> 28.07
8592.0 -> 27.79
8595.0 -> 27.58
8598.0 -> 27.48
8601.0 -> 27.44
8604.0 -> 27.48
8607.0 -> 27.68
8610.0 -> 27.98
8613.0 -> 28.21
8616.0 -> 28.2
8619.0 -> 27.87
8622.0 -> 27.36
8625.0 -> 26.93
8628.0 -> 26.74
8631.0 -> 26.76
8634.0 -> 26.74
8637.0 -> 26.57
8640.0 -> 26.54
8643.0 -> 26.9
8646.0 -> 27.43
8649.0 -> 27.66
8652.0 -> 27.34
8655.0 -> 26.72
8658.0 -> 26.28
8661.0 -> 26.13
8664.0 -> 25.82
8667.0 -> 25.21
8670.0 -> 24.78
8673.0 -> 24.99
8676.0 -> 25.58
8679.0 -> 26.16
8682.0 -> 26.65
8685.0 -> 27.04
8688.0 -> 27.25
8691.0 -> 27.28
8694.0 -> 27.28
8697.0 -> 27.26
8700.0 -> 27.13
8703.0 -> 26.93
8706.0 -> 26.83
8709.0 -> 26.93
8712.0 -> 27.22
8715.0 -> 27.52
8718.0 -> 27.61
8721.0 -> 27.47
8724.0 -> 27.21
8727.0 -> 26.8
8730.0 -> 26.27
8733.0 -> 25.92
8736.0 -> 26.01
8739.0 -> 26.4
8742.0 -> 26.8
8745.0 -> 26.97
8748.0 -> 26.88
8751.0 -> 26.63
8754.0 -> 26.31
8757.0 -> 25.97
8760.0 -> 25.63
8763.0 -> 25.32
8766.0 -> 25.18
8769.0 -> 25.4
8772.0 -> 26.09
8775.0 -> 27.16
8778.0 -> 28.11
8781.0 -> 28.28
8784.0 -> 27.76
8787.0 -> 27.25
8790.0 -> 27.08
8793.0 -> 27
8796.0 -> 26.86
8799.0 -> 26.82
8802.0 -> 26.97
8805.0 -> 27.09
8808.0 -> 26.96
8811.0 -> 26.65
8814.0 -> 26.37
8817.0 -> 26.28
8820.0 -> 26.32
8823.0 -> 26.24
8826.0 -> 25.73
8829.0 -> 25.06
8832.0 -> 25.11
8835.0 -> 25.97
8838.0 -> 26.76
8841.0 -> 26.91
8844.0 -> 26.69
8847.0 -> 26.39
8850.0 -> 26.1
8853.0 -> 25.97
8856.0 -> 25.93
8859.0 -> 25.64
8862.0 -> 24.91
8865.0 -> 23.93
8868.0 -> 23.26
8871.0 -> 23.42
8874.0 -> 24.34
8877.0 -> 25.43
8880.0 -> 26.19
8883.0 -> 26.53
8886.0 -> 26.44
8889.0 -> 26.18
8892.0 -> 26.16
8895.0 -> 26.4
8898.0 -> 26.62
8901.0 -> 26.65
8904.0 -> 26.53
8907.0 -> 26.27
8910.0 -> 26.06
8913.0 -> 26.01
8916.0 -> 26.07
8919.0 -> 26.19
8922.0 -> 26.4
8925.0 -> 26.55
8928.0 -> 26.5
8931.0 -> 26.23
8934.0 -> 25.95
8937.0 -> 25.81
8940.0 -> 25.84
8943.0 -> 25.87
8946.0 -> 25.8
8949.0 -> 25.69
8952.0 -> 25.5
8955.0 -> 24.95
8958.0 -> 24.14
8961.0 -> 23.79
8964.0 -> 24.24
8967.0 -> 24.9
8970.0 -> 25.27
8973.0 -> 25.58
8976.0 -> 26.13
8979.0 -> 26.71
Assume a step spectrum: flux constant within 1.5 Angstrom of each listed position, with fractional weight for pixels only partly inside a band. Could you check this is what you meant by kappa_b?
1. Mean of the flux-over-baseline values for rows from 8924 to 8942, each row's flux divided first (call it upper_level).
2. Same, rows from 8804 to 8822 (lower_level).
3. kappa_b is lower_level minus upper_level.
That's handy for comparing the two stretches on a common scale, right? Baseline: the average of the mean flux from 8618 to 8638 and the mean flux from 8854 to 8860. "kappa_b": 0.02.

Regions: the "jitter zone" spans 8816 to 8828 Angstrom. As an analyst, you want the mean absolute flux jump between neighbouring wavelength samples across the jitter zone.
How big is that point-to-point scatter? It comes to 0.210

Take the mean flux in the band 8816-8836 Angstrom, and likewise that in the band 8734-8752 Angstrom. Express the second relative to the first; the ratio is 1.03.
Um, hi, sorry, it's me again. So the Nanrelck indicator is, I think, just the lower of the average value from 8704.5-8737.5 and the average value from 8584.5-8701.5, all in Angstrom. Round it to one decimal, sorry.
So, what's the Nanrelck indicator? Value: 26.9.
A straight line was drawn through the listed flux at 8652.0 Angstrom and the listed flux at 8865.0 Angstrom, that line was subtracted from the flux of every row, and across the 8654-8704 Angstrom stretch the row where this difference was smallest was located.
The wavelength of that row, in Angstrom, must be 8670.0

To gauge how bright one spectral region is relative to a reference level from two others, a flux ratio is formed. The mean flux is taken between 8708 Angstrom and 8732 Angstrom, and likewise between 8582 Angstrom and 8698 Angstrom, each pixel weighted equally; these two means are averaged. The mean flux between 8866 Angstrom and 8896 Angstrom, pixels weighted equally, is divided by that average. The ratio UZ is 0.94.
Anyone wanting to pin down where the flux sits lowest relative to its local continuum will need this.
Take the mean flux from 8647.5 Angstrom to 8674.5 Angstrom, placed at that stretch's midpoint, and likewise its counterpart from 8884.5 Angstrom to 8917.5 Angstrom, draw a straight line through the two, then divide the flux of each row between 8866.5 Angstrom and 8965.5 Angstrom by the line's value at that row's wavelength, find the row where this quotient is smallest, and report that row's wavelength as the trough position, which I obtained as 8868.0 Angstrom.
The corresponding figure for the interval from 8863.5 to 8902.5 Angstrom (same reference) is 8868.0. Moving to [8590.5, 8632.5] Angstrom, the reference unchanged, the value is 8628.0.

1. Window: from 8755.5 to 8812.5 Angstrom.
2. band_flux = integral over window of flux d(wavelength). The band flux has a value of 1523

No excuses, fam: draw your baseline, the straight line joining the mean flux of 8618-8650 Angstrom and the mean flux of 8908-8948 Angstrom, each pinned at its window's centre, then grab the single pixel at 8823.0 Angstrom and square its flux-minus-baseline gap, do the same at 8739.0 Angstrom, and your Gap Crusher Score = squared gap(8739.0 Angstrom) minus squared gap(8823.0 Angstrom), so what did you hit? 0.1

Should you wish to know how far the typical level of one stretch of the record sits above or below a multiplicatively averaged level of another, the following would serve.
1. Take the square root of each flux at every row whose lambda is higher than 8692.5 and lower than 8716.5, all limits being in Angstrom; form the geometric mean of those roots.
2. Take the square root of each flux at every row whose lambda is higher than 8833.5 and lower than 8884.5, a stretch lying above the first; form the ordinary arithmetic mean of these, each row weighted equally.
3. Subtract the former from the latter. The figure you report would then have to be -0.156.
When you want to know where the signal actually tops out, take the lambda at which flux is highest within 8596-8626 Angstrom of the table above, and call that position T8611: 8613.0 Angstrom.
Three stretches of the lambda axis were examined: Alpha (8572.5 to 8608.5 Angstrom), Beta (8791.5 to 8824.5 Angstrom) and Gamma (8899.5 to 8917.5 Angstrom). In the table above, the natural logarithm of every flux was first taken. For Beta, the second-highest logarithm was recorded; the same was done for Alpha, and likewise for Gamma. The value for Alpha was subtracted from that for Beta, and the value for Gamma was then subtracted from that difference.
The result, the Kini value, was -3.32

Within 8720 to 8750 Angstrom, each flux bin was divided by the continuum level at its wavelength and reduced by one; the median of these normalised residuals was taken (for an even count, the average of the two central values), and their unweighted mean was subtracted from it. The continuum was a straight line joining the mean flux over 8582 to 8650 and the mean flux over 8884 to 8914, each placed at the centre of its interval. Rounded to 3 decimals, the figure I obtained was 0.005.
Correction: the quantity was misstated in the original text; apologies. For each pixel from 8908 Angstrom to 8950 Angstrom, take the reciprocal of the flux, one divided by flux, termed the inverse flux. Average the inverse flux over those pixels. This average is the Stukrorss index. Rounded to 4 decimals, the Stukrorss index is 0.0384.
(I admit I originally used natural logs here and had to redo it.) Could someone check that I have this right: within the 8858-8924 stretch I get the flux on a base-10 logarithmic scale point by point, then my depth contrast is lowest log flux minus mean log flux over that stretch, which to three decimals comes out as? -0.043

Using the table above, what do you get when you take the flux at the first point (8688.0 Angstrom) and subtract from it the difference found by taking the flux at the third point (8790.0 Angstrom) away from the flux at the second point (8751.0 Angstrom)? 27.7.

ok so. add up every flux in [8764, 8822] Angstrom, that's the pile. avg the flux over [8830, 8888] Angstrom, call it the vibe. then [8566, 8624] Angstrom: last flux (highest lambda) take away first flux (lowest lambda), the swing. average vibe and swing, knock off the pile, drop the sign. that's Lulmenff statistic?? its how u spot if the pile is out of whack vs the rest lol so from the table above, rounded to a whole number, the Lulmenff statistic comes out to 497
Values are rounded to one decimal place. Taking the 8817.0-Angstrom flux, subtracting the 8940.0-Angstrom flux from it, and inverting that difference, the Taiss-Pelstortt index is 2.3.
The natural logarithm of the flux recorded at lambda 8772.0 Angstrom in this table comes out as 3.26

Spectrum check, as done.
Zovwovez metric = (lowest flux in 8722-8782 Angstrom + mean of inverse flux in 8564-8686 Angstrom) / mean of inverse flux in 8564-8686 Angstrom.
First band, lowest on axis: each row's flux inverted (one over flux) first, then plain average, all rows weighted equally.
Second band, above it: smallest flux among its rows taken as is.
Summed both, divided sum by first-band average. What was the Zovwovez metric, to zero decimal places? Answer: 682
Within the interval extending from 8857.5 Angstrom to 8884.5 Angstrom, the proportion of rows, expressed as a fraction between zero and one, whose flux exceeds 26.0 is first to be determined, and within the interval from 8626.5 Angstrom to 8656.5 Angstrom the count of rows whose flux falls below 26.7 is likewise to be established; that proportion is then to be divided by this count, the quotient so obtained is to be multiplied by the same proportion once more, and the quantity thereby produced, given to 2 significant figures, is 0.025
